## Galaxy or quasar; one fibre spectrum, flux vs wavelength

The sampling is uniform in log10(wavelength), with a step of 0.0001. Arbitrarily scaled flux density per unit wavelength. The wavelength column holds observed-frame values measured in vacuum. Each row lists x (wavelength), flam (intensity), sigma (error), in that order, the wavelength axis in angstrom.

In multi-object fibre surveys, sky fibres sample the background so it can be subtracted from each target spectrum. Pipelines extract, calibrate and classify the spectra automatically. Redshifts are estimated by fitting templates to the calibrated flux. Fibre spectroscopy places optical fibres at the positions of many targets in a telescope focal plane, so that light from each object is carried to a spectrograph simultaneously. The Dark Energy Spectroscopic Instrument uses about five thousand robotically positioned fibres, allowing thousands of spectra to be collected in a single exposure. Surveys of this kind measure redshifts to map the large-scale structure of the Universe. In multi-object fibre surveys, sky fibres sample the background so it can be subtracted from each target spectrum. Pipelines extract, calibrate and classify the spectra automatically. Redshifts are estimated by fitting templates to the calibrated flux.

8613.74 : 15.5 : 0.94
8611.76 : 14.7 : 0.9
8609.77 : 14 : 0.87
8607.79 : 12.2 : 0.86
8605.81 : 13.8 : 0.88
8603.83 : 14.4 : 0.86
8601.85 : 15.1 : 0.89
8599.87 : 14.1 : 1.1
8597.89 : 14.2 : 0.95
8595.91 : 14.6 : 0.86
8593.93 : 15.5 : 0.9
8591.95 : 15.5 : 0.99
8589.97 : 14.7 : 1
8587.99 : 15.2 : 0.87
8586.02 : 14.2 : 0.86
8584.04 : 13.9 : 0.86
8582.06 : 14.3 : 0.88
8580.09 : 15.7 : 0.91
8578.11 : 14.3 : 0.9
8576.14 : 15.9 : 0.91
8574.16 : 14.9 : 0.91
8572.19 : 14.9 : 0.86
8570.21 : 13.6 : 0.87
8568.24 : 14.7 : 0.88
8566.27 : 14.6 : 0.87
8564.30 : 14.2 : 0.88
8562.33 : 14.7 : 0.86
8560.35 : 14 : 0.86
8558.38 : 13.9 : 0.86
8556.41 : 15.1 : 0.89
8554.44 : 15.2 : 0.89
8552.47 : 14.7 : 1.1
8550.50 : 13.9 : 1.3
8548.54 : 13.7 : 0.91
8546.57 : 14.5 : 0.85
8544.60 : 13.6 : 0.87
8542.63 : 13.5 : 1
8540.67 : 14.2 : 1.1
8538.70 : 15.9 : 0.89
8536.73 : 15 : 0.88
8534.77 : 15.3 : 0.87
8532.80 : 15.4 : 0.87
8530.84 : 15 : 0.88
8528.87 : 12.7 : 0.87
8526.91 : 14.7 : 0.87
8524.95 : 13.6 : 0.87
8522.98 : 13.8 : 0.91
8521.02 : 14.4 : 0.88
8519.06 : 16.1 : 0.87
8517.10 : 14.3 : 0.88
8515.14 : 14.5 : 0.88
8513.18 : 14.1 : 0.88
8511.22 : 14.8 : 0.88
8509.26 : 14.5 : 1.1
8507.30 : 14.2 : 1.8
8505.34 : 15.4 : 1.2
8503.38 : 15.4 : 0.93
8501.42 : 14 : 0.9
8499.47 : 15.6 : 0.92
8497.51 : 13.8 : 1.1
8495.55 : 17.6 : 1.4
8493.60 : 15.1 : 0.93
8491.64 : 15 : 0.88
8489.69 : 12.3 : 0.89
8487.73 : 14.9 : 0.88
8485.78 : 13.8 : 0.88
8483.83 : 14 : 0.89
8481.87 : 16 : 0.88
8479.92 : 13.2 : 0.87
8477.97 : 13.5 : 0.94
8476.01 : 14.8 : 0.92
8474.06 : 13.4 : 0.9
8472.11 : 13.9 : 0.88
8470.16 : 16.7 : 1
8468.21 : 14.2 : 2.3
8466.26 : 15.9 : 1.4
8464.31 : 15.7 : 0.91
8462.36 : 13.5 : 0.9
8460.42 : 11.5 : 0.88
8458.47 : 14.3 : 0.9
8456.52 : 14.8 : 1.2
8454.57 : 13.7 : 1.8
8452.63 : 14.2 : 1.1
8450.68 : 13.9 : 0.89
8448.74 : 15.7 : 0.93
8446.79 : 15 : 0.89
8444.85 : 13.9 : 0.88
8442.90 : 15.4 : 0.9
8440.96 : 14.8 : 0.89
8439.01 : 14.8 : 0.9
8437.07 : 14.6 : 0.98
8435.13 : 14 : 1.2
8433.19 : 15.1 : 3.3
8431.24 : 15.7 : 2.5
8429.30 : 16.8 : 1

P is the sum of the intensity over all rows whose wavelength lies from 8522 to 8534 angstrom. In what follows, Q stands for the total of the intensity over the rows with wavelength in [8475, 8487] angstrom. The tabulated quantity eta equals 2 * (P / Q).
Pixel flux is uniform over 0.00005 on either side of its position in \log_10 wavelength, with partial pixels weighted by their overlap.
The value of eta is 2.00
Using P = 85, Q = 85.3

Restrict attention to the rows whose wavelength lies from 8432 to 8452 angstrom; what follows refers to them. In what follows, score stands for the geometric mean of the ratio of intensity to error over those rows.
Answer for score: 13.9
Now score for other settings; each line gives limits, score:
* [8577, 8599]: 16.3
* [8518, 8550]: 16.1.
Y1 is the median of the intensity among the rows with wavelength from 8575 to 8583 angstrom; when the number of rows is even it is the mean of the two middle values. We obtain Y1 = 15.0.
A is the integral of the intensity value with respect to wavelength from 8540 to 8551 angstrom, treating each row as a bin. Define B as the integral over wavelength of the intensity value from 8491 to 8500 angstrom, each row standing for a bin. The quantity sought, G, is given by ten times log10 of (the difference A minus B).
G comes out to 12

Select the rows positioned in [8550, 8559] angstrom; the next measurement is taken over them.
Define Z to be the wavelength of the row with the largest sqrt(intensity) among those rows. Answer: 8554.44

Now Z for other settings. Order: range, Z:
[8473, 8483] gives 8481.87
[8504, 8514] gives 8505.34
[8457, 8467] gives 8466.26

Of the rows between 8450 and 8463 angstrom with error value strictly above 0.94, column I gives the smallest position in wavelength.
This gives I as 8452.63 angstrom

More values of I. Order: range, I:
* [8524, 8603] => 8540.67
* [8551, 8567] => 8552.47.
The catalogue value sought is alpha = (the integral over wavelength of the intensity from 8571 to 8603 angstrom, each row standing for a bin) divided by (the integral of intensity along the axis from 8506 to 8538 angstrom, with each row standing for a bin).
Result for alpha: 1.02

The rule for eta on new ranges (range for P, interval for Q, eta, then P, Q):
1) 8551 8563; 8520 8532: 2.08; 88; 84.2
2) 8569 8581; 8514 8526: 2.06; 89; 86.7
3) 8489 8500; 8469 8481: 2.09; 89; 85.5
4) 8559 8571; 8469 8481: 2.01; 86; 85.5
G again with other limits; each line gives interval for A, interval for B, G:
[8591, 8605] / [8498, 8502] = 22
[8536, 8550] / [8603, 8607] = 22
